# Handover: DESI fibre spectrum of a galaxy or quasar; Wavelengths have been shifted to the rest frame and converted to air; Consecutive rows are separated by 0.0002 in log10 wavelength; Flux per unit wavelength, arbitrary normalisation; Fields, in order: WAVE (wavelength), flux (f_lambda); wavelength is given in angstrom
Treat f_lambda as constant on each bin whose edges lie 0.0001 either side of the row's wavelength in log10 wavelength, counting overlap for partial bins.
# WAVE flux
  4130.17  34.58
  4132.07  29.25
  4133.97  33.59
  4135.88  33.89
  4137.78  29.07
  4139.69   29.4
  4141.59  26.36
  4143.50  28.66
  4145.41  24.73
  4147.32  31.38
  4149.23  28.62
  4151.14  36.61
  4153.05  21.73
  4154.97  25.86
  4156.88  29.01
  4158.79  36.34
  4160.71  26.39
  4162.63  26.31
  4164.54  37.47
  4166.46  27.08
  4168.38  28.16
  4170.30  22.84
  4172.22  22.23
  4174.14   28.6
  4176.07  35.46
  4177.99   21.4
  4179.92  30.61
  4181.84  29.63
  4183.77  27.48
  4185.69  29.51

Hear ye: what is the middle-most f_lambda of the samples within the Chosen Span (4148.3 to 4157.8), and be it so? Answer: 28.6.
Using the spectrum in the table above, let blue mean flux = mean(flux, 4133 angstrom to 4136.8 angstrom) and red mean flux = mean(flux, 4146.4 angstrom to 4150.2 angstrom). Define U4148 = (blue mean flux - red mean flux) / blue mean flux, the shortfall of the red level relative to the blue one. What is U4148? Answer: 0.11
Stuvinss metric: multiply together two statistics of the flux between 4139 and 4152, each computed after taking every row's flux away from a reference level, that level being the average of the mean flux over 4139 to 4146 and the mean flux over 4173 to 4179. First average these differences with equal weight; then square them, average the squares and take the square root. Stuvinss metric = -6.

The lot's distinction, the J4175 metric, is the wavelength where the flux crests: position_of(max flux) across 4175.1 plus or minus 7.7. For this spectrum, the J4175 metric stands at 4176.07 angstrom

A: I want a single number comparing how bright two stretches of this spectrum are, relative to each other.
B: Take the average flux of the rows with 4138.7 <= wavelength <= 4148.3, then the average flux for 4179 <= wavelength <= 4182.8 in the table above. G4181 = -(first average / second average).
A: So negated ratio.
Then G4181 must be -0.93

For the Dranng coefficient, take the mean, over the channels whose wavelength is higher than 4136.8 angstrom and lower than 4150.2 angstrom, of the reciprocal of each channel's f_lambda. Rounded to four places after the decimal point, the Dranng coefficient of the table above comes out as 0.0355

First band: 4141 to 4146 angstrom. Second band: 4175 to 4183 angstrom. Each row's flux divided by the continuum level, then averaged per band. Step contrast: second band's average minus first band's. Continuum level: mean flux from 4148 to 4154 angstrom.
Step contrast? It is 0.09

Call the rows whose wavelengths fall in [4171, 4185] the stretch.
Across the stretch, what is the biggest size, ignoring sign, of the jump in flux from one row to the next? 14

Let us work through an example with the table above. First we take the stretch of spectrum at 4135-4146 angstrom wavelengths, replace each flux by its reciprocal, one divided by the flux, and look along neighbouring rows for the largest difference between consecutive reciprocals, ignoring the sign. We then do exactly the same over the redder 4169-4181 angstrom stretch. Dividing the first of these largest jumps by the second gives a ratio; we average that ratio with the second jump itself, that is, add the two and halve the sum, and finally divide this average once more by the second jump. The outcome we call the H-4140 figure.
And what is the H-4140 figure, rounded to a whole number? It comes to 9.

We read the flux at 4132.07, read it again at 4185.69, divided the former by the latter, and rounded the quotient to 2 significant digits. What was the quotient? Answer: 0.99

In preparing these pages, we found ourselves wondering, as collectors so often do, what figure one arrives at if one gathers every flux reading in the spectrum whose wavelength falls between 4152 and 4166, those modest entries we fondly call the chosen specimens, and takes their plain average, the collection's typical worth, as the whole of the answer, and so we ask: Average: 29.0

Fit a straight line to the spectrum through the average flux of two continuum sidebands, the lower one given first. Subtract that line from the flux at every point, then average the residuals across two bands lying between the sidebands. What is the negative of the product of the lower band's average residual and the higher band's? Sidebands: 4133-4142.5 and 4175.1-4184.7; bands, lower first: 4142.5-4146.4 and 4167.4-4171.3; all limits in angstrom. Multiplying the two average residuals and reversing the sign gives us -13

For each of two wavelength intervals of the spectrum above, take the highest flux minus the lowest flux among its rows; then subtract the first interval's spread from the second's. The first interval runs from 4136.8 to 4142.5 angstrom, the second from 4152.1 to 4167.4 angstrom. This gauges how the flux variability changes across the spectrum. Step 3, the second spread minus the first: 12.7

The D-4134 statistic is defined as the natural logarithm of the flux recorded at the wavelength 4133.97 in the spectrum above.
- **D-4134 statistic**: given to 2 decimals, 3.51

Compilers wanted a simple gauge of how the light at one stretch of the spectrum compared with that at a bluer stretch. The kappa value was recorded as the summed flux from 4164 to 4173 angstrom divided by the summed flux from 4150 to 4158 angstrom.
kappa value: 1.2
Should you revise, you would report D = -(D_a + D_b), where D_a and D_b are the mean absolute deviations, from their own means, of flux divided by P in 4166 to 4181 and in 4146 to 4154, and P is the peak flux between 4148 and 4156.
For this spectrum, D -0.221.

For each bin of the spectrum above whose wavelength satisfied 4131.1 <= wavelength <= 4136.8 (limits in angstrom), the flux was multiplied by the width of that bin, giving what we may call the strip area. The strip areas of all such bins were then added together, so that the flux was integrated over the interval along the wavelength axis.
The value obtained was 184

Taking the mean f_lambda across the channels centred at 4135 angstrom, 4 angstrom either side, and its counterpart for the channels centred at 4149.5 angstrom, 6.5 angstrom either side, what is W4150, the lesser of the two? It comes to 28.2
